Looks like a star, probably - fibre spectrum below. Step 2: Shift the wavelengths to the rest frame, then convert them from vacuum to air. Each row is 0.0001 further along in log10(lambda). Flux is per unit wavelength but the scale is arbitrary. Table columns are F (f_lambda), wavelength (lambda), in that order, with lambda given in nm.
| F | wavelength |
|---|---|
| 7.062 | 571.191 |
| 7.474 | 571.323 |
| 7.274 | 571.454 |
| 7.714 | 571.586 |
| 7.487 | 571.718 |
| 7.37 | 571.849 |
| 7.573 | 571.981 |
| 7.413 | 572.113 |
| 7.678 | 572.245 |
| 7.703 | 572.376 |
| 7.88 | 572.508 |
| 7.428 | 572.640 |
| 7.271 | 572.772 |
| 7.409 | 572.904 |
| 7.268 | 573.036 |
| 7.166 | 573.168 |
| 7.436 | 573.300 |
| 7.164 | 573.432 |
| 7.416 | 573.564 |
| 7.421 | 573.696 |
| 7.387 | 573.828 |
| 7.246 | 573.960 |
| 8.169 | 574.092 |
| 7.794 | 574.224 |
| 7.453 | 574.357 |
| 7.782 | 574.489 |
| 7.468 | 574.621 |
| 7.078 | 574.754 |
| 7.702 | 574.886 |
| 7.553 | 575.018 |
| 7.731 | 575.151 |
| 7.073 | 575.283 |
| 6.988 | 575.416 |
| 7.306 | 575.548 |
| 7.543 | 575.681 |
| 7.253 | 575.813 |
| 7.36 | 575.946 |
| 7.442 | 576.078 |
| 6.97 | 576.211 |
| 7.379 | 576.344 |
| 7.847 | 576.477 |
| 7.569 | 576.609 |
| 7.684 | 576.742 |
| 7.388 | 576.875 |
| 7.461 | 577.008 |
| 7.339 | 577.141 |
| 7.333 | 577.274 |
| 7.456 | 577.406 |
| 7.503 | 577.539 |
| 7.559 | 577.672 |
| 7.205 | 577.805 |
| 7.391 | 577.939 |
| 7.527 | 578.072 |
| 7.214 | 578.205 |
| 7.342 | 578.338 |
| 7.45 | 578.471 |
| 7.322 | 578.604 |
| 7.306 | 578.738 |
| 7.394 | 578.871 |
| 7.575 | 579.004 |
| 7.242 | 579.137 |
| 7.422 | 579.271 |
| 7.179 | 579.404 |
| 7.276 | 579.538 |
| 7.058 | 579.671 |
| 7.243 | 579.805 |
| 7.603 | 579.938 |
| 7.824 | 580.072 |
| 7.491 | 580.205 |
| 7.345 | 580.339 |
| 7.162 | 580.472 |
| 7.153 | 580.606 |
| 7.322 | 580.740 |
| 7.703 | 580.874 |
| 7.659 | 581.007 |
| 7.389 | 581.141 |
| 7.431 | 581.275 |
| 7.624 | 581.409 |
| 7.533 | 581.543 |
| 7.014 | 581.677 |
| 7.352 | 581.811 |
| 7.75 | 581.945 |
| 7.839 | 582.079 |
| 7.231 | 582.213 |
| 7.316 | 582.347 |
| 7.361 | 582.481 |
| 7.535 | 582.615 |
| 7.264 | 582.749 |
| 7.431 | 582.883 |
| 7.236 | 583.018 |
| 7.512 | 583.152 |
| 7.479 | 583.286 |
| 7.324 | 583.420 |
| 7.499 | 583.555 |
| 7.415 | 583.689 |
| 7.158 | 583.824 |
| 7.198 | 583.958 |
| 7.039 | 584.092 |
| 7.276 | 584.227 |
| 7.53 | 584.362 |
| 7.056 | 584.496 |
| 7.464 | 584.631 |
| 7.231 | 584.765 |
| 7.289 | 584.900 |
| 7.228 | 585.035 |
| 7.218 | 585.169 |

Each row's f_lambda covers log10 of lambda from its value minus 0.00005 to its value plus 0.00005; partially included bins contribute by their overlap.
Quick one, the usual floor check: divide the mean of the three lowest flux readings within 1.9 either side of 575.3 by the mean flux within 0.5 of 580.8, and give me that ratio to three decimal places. 0.948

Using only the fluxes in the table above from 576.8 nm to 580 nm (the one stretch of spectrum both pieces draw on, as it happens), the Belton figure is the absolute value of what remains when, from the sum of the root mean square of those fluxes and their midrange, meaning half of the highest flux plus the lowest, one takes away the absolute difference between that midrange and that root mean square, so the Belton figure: 14.7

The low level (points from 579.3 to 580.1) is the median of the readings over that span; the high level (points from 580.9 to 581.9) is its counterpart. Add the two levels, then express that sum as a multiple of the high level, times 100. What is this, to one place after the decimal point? 197.7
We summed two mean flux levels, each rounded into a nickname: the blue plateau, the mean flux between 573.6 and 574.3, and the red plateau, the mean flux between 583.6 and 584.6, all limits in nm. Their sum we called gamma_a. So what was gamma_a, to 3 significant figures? 14.8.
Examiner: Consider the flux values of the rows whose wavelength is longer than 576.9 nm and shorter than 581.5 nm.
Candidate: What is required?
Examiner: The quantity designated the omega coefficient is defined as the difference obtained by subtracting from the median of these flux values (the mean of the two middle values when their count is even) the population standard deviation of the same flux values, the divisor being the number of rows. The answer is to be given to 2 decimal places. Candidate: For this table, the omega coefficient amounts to 7.22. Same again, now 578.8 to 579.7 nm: 7.12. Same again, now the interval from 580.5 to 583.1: 7.18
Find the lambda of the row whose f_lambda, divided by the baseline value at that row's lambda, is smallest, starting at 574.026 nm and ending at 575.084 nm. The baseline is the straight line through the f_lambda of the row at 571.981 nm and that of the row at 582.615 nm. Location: 574.754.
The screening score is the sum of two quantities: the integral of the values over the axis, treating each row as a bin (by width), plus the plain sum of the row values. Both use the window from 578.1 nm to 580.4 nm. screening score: 142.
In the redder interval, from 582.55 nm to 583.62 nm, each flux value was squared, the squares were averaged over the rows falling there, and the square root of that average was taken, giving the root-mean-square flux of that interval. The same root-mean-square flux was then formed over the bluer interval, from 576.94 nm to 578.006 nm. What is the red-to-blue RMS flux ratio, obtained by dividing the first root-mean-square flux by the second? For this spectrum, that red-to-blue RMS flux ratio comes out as 1.00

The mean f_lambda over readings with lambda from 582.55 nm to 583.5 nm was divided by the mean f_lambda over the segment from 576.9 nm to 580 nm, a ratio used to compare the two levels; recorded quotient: 1.004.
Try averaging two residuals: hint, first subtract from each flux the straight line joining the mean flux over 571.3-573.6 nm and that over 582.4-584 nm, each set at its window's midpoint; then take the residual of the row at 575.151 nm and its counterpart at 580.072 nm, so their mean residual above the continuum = 0.37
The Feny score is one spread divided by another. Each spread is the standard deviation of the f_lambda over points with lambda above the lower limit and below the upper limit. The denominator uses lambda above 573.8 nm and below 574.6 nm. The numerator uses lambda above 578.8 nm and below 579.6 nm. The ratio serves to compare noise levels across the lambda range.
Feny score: 0.42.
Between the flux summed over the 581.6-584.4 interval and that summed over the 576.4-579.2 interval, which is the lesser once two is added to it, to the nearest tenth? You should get 156.8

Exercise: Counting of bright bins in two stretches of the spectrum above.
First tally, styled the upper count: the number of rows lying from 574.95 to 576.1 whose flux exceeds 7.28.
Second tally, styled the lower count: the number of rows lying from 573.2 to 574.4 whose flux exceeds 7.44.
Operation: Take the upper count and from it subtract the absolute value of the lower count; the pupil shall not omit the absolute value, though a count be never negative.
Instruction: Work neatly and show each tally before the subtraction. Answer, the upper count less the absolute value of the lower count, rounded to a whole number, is 3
